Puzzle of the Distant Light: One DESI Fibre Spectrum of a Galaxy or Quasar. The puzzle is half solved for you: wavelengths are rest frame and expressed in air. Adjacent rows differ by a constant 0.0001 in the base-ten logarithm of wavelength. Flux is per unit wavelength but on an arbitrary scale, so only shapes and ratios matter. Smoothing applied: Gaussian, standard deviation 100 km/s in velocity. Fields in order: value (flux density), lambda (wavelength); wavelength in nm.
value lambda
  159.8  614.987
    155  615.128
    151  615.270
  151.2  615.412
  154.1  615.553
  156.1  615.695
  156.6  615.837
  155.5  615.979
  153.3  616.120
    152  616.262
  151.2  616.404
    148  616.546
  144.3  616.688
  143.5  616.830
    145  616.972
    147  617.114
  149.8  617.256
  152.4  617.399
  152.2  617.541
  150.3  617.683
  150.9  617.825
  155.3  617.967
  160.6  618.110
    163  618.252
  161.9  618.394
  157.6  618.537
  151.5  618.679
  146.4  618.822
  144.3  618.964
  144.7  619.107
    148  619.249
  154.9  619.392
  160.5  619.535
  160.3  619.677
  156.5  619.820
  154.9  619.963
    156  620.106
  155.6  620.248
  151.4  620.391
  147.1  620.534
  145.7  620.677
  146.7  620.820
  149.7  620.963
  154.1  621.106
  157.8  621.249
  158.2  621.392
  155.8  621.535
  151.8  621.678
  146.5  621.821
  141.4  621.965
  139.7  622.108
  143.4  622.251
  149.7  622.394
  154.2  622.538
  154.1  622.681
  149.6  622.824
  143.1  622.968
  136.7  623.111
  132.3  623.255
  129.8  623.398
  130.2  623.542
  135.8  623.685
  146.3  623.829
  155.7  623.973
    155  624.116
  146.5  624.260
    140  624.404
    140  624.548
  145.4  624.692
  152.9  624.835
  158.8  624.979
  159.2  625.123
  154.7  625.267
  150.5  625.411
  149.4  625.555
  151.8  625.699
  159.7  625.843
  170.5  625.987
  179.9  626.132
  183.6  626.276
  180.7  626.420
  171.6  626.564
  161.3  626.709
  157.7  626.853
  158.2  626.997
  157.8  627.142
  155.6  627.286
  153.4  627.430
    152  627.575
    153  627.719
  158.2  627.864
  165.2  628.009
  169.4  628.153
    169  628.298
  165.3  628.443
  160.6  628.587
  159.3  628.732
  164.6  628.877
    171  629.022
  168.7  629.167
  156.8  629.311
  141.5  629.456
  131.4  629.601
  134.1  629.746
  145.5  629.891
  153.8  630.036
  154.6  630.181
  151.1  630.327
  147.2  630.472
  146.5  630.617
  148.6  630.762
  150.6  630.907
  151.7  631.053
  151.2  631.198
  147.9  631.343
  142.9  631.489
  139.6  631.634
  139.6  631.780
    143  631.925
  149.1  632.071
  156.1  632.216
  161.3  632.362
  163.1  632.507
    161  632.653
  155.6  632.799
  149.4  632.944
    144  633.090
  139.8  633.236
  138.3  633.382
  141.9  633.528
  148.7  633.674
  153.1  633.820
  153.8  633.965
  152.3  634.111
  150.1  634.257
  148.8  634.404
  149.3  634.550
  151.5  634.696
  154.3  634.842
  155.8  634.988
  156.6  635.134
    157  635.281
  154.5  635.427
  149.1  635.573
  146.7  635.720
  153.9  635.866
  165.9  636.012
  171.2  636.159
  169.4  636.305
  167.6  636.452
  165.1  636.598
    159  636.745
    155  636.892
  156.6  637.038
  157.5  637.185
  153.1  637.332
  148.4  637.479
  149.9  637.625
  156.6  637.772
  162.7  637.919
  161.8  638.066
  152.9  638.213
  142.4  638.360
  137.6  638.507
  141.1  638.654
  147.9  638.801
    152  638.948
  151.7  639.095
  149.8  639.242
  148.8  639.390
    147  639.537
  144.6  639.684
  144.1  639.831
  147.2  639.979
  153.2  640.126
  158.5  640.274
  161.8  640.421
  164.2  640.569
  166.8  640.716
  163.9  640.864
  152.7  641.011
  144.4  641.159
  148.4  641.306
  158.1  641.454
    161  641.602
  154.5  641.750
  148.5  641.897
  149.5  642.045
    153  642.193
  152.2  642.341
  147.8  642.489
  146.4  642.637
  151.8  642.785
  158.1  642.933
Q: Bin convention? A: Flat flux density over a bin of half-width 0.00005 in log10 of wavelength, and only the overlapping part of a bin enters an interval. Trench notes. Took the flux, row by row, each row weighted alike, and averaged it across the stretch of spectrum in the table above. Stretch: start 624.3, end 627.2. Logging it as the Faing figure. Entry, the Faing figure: 159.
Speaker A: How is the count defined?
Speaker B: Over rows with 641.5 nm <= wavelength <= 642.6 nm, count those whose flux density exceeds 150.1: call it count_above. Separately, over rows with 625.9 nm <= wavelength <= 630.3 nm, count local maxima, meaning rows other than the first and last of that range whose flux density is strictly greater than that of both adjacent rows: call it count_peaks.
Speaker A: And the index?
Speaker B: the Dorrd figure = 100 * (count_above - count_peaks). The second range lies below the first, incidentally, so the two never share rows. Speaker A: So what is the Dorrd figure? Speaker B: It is 0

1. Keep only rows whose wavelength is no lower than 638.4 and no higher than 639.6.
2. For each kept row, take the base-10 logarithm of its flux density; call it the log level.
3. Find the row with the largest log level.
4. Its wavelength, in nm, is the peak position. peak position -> 638.948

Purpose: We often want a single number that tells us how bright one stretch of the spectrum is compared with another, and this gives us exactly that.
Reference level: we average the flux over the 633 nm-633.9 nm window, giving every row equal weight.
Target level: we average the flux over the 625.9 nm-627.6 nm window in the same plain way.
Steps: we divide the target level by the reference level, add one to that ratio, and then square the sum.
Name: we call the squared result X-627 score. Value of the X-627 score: 4.60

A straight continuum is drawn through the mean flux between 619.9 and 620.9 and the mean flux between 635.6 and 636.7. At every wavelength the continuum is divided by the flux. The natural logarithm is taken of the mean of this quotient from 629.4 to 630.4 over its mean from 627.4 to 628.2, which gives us 0.10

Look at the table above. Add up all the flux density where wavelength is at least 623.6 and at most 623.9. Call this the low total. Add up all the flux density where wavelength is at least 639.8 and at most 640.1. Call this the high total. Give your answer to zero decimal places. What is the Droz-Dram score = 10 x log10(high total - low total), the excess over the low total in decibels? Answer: 10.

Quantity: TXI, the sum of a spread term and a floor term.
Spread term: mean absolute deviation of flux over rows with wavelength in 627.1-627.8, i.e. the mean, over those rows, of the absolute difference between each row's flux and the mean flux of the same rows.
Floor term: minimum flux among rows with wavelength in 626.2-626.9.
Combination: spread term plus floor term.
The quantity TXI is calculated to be 160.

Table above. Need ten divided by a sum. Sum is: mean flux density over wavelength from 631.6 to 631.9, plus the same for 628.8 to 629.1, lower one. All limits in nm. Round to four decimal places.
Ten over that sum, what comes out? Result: 0.0325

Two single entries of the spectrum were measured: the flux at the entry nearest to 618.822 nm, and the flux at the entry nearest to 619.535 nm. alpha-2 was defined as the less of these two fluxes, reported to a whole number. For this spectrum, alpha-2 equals 146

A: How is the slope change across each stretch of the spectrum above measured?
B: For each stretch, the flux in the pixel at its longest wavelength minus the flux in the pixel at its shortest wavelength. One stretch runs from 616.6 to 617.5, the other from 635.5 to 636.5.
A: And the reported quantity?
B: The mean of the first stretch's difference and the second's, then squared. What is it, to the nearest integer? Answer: 177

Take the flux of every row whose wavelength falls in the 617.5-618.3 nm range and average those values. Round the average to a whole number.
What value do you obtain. 155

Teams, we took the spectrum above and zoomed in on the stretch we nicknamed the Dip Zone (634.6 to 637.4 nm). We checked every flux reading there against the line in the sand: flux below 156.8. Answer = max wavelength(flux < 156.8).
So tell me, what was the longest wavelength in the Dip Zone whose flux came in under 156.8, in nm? 637.332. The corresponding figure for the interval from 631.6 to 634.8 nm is 634.696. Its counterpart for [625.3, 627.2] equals 625.699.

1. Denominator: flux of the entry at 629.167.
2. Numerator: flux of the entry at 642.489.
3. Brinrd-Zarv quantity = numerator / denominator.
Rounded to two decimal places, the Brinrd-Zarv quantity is 0.88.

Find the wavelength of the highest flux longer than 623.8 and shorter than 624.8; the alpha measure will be 623.973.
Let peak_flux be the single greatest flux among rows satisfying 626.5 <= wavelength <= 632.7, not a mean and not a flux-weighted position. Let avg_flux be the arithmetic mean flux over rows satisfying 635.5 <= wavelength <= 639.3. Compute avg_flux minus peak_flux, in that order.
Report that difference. -16.8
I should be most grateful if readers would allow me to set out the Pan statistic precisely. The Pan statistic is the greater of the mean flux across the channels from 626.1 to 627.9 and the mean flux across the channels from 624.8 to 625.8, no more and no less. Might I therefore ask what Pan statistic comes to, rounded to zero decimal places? 163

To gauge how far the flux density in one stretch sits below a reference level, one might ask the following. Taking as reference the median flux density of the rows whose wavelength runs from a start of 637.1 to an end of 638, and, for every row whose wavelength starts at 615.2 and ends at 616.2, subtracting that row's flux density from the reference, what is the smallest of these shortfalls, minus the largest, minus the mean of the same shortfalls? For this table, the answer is -6.5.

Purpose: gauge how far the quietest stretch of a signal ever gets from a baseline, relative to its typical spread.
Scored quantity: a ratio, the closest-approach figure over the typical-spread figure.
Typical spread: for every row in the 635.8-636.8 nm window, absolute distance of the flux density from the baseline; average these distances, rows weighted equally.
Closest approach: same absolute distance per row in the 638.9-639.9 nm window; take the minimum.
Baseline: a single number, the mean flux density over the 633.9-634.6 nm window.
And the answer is 0.06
